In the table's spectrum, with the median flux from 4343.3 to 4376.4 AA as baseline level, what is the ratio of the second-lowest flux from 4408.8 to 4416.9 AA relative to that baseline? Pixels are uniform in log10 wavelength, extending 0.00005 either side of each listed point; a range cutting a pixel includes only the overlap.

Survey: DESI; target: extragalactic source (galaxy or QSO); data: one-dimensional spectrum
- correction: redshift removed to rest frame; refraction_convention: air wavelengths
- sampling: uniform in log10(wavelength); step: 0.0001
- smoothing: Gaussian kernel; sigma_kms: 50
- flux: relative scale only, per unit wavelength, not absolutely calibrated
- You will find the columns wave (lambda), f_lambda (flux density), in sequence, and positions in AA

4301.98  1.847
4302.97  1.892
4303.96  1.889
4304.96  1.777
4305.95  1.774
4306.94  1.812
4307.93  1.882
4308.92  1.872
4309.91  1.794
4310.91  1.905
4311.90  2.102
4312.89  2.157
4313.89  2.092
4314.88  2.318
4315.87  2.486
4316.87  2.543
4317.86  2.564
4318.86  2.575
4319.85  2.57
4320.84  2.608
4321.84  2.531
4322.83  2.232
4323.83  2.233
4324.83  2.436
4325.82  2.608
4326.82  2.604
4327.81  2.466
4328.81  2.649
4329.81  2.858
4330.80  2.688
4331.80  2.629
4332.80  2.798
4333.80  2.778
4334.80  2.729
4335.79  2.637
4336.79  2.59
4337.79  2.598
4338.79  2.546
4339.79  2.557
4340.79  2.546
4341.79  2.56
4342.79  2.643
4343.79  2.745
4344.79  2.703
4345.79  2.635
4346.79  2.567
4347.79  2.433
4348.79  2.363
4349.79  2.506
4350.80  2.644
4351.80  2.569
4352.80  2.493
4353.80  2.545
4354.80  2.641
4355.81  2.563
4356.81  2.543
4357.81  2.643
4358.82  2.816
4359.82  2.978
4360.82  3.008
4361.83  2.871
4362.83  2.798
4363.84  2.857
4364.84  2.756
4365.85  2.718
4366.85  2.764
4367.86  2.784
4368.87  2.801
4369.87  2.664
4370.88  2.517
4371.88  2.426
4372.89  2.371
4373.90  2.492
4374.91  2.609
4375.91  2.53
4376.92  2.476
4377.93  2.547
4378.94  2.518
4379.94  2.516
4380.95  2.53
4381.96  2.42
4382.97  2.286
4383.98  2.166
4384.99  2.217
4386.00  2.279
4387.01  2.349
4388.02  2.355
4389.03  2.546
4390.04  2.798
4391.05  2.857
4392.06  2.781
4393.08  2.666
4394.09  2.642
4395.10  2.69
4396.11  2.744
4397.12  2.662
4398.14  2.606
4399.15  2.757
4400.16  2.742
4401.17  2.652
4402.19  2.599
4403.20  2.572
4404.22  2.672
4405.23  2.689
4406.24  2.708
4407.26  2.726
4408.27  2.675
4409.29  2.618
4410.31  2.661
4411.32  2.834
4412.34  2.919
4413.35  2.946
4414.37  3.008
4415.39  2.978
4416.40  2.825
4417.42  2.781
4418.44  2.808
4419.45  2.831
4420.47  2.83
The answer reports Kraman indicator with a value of 1.01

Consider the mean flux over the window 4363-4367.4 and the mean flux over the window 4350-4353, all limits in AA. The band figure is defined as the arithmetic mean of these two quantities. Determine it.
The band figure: 2.67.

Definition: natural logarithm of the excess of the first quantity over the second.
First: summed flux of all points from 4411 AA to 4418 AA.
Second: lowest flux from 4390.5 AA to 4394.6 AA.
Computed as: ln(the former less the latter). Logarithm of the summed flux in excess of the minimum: 2.9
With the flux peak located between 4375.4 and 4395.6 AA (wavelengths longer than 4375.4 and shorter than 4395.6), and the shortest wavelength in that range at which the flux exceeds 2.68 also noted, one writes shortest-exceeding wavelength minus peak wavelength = -1.0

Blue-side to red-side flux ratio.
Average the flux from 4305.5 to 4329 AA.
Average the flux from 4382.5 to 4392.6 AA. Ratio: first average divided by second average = 0.93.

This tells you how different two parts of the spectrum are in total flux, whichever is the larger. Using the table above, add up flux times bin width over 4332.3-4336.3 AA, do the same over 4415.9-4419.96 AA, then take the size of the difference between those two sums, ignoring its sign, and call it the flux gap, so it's 0.5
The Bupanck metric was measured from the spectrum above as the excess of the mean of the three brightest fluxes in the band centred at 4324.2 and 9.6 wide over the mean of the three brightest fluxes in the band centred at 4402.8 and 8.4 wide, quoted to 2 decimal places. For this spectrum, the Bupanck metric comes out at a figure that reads -0.11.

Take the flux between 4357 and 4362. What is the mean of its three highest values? 2.95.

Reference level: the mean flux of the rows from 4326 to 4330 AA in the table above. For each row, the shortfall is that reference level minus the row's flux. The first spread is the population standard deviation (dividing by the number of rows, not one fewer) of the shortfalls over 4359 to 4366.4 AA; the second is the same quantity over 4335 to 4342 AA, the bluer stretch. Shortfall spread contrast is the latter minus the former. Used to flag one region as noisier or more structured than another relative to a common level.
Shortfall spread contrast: -0.069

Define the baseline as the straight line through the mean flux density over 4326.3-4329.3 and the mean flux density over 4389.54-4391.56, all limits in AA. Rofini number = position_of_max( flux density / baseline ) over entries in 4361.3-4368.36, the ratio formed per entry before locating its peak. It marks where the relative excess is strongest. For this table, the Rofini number 4361.83 AA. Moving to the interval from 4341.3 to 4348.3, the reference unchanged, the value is 4343.79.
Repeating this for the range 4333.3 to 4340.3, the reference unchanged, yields 4333.80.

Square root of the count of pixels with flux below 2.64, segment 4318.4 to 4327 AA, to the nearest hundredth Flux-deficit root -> 3.00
